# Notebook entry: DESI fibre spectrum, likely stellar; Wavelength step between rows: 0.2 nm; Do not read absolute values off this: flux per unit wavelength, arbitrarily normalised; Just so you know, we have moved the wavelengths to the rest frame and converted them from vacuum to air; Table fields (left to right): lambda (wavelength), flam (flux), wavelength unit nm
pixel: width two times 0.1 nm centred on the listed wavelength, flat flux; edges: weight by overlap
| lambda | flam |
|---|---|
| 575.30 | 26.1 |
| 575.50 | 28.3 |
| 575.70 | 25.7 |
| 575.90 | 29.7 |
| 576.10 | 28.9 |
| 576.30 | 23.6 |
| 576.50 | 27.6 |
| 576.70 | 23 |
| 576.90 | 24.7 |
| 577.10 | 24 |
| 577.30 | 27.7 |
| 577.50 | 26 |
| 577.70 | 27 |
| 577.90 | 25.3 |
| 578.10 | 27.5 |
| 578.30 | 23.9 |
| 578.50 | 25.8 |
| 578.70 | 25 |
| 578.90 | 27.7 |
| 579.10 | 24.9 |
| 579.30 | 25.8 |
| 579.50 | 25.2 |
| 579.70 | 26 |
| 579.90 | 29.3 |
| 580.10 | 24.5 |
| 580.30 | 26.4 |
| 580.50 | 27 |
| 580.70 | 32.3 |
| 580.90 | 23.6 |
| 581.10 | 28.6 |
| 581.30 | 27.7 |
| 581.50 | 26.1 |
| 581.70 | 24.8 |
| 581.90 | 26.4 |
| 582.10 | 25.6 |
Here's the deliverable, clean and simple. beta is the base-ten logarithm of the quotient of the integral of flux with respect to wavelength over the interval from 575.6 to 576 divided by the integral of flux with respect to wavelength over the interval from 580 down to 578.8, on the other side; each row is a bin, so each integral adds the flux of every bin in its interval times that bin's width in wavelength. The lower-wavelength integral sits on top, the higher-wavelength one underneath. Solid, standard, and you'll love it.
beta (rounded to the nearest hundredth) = -0.46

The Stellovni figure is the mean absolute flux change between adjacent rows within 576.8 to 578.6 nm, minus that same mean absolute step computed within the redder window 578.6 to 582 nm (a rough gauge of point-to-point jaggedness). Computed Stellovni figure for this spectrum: -0.6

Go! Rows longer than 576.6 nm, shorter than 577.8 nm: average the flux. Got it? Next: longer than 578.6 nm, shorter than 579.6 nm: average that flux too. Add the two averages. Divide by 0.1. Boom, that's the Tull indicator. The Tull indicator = 511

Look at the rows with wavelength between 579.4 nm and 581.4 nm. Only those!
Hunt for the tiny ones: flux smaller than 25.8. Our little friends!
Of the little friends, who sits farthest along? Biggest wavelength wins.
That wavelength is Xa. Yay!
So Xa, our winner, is 580.90 nm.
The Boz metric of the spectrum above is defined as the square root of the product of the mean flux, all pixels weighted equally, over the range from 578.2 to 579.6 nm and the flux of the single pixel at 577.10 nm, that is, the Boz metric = 24.7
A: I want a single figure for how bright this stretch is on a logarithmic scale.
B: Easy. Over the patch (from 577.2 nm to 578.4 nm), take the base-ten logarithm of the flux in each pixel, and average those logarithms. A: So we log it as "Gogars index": 1.42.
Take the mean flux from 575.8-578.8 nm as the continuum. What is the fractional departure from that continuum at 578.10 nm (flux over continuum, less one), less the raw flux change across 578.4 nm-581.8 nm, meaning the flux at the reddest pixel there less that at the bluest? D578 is 1.1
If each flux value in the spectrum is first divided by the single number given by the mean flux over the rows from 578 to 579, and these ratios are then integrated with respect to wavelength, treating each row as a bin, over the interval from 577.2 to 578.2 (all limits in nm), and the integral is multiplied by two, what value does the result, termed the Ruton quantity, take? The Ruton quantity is 2.06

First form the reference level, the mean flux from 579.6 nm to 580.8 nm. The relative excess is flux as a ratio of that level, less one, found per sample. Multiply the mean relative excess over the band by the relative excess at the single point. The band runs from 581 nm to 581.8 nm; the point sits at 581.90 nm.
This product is 0.0012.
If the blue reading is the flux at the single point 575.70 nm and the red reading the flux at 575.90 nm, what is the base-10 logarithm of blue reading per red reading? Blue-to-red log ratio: -0.06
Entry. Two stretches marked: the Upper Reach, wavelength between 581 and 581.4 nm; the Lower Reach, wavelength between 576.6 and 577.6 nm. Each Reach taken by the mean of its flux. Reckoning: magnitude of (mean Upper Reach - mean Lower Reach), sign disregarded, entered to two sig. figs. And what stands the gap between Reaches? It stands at 3.1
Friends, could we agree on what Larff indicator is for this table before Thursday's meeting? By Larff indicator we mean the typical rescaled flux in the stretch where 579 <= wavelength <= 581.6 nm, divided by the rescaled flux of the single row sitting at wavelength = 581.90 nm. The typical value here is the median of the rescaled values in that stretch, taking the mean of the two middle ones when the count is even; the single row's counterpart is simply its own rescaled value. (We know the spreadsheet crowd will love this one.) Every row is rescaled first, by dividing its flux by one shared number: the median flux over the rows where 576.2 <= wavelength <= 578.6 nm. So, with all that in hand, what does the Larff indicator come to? 0.99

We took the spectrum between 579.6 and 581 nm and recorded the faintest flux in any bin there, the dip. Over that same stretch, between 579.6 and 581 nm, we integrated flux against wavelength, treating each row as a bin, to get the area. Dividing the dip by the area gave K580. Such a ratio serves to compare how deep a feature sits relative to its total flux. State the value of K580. 0.6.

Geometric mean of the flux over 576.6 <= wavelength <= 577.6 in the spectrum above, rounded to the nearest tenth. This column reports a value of 25.0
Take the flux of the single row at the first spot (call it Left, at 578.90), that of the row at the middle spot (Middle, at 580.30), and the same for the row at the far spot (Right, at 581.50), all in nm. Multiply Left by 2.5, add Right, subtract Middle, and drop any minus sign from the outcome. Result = 69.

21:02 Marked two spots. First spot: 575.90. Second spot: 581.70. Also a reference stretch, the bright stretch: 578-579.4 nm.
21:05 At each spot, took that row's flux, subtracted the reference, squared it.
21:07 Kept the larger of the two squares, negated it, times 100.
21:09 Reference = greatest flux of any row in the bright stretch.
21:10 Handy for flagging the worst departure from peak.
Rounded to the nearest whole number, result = -841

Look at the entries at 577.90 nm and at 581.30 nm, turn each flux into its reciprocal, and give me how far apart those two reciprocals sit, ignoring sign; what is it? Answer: 0.0034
